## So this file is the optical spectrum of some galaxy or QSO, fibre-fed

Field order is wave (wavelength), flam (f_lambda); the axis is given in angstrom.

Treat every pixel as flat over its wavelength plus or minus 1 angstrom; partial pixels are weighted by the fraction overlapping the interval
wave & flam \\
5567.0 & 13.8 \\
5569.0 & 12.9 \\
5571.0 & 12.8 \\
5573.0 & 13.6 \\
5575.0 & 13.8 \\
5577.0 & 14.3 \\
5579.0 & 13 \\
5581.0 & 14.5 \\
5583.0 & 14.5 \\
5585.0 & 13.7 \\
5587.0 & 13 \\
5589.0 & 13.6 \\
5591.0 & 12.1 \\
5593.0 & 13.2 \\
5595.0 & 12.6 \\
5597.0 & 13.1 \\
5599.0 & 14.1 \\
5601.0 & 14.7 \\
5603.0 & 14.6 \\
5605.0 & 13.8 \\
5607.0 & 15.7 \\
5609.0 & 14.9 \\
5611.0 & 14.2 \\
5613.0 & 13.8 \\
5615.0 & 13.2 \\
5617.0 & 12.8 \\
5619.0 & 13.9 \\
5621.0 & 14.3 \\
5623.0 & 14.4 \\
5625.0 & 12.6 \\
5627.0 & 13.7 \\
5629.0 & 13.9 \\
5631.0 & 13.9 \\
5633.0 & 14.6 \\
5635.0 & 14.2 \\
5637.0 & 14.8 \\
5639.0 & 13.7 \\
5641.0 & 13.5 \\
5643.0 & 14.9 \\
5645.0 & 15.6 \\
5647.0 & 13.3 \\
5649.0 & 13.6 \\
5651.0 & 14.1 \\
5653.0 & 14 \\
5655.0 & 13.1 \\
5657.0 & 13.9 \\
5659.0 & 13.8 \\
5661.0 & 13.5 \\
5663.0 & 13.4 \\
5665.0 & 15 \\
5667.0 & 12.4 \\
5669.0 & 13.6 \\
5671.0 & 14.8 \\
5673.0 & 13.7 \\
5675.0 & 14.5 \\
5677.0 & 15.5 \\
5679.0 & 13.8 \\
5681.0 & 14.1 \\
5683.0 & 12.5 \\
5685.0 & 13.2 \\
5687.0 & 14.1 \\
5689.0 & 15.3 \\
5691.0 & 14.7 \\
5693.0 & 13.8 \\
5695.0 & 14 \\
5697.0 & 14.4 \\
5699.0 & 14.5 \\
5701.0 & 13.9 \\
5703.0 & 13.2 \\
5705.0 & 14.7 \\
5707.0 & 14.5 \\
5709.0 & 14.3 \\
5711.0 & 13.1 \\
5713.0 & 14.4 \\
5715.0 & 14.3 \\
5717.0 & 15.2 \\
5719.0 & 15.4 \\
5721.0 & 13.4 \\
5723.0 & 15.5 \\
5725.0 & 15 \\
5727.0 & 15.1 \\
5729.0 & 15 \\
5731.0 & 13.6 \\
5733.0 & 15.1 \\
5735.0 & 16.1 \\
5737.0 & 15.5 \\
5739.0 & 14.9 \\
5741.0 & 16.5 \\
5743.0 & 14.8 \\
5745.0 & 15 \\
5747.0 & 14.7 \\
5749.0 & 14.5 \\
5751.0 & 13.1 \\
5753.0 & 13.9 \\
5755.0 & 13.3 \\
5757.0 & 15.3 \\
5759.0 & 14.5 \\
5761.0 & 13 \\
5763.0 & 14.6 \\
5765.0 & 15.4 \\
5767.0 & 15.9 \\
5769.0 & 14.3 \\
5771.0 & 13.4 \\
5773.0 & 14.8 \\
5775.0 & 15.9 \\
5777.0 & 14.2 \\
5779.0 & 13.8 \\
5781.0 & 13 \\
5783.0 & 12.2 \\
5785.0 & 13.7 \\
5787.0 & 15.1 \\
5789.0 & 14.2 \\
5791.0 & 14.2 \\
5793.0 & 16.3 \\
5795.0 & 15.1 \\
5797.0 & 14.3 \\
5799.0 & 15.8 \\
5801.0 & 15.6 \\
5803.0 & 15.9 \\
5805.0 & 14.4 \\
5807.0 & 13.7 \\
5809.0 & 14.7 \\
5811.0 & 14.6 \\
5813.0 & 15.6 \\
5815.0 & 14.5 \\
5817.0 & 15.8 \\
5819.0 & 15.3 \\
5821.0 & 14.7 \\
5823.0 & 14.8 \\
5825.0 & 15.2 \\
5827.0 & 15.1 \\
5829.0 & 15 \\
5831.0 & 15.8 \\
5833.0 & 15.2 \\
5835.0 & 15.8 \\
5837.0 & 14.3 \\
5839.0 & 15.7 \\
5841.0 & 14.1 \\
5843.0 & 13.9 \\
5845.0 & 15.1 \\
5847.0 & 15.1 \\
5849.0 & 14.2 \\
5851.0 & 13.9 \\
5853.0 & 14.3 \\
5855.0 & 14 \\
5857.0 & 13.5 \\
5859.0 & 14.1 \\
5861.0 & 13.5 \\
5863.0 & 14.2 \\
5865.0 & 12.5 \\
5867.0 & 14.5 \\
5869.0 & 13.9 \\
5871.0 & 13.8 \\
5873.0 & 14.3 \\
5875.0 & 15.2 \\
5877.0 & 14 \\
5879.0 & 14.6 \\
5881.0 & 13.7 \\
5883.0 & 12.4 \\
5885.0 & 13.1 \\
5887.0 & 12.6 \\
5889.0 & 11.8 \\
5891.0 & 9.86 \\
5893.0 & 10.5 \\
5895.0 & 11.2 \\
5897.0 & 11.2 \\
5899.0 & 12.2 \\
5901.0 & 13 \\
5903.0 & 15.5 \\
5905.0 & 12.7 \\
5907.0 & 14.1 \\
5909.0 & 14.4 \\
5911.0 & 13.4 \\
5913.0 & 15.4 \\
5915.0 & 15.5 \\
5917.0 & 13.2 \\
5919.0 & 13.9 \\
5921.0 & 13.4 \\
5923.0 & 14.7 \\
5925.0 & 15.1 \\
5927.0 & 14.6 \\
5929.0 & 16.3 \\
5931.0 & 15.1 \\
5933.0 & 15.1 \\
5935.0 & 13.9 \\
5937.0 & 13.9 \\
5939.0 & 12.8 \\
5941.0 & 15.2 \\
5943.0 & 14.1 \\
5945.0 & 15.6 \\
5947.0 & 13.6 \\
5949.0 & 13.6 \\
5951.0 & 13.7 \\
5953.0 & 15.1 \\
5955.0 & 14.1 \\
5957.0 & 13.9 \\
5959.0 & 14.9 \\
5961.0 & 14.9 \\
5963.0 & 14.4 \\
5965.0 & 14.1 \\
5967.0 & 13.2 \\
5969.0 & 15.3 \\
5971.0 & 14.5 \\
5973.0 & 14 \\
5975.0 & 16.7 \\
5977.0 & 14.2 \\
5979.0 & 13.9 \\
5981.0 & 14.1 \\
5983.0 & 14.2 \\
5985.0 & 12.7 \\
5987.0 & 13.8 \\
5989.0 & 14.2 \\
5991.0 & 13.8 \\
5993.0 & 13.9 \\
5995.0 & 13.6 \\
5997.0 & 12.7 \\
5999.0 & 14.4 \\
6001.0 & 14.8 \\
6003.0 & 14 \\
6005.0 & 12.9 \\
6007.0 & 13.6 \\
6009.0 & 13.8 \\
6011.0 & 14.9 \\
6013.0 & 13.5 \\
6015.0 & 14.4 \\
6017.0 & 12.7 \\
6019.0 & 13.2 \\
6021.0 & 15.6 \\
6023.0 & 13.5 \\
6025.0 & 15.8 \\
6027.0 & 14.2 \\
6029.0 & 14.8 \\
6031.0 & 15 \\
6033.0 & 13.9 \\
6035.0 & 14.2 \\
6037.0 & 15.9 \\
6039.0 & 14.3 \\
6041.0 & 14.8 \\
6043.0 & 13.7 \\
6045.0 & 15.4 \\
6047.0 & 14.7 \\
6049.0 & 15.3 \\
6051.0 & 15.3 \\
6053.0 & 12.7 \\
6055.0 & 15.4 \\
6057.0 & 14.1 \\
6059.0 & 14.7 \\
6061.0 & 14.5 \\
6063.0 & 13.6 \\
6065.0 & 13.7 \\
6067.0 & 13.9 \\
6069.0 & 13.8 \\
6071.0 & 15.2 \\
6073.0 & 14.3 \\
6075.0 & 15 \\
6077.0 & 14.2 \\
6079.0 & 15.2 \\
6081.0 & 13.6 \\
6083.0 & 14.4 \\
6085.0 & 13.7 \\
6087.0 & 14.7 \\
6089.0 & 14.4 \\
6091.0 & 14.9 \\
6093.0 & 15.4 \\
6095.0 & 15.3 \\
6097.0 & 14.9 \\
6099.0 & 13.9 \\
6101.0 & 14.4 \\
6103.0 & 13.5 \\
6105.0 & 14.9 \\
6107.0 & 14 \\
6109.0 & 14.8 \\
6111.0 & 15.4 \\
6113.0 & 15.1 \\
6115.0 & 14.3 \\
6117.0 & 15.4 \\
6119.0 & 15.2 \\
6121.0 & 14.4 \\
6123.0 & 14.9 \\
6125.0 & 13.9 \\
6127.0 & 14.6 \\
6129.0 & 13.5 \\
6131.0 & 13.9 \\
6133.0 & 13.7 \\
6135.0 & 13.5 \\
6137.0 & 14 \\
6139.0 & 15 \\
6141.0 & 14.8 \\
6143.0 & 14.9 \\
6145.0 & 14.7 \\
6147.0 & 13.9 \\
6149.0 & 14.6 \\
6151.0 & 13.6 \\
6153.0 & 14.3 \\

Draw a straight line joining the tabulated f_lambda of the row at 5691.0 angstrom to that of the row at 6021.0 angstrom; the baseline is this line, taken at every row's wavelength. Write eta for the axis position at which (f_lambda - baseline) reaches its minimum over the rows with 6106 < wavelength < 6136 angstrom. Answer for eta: 6135.0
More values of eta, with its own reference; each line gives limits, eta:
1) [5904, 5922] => 5905.0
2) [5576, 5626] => 5591.0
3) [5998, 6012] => 6005.0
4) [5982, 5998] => 5997.0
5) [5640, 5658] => 5655.0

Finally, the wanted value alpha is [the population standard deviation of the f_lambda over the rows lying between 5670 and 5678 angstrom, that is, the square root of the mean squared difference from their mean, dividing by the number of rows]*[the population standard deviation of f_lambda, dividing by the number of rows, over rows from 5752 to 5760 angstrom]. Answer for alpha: 0.48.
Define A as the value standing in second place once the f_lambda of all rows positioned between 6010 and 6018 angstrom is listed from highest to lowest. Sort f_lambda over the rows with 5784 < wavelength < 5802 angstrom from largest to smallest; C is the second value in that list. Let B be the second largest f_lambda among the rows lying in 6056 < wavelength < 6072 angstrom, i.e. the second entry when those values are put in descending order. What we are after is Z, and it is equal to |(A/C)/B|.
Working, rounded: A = 14.4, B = 14.7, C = 15.8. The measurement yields 0.062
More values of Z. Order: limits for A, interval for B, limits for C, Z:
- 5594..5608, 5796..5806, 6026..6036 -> 0.063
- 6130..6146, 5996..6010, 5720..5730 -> 0.069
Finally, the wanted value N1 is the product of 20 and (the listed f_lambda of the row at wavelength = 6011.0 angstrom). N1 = 298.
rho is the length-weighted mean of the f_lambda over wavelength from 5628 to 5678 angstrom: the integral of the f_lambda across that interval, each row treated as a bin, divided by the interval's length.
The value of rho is 14.1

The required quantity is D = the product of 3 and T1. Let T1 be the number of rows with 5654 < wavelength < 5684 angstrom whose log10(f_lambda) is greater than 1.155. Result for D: 12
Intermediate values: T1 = 4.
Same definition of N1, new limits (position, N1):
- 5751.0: 262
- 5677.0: 310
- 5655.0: 262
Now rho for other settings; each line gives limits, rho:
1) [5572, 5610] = 13.8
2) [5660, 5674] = 13.8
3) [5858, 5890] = 13.6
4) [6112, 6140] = 14.4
